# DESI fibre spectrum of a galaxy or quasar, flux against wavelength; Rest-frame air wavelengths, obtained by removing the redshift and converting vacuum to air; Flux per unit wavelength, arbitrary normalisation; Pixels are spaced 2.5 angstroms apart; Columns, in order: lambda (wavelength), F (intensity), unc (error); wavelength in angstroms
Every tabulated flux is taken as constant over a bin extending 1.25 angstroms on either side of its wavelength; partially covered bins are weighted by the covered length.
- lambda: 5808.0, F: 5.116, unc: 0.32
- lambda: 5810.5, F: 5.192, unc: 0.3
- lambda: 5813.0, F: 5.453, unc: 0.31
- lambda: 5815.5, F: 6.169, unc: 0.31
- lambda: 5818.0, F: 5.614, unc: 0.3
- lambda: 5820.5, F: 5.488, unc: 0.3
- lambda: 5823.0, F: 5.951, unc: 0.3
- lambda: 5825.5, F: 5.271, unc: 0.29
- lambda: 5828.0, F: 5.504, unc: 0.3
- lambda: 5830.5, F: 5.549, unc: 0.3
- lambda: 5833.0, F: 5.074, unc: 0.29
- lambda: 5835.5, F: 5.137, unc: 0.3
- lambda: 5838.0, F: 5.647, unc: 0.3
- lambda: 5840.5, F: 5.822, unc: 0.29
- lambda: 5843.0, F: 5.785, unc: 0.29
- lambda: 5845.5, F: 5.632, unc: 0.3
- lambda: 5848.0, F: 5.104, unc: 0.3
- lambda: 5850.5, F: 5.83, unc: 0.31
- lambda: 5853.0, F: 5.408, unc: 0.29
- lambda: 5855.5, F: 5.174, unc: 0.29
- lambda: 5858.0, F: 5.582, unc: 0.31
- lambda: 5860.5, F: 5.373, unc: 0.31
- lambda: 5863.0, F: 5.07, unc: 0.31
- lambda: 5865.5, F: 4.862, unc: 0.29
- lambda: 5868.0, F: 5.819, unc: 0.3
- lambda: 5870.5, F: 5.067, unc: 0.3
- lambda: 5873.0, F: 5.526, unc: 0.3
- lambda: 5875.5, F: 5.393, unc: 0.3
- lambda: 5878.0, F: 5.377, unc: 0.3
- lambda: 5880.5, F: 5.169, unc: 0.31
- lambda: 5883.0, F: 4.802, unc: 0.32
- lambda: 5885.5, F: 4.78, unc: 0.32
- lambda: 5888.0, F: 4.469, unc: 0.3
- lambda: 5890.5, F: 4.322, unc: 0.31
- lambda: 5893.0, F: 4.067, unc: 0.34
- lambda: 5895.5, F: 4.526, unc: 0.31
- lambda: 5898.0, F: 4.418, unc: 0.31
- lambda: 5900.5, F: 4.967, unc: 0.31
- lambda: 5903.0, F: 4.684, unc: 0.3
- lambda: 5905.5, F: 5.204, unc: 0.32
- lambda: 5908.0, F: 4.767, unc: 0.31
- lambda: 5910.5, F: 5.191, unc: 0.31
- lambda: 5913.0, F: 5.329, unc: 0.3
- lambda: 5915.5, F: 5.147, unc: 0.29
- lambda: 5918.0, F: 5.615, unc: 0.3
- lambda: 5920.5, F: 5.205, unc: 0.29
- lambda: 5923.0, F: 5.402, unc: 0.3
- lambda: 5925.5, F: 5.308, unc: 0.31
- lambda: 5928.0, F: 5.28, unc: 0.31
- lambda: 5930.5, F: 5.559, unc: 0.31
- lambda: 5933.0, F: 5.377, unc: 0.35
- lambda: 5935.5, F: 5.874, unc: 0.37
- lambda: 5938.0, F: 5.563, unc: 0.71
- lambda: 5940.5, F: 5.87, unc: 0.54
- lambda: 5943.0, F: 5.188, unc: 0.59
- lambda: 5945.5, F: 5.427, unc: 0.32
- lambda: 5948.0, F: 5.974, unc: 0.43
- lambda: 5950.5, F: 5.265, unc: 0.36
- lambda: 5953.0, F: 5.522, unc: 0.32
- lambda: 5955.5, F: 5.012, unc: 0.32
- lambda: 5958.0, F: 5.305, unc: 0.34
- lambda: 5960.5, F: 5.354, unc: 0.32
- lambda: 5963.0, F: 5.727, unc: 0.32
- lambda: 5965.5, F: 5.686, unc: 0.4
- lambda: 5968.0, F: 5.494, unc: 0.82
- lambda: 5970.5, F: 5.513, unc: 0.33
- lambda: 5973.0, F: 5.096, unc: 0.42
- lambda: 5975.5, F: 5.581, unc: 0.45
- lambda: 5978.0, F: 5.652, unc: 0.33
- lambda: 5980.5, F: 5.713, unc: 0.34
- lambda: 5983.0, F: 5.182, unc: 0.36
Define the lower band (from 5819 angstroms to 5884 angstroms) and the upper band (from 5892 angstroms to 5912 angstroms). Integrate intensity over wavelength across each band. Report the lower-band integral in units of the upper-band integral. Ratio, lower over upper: 3.7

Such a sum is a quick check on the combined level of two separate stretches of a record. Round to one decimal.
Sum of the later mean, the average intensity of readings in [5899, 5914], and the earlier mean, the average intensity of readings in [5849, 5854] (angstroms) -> 10.6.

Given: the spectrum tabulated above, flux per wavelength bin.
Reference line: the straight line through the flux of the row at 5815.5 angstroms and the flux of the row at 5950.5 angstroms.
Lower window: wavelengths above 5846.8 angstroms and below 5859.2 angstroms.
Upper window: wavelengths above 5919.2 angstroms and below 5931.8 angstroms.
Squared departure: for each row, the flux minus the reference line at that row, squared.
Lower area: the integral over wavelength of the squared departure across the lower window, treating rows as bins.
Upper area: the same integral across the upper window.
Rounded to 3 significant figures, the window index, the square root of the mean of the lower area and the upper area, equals 1.47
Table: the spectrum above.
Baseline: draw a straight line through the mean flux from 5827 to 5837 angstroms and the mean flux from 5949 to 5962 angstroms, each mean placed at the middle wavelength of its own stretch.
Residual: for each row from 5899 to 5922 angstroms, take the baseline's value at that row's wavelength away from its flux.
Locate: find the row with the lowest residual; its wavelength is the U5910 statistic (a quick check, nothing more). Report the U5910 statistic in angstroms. 5903.0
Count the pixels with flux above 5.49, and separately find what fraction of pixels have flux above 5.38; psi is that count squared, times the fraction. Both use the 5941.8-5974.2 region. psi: 19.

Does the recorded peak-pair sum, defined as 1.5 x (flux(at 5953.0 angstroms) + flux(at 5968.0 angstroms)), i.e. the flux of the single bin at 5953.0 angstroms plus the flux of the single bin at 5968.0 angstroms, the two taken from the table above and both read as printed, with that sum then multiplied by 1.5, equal 16.5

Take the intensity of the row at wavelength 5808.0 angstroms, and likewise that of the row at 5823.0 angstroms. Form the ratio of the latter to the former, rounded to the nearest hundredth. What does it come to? 1.16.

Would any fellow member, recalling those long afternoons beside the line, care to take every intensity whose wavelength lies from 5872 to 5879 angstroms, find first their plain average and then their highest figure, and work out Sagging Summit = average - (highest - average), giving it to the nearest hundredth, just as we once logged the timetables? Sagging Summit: 5.34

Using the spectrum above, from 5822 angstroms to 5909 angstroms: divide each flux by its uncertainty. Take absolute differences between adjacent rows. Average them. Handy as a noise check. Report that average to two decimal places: 1.01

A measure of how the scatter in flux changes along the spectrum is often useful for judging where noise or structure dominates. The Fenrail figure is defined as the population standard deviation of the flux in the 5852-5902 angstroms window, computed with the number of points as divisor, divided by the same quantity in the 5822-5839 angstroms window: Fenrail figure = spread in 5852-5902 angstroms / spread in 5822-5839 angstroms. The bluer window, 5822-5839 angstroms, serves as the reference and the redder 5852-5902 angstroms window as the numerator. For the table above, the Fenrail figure 1.61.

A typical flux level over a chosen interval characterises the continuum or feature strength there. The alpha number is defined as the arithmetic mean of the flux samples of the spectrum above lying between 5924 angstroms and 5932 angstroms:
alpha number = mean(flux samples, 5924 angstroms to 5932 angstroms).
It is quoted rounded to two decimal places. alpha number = 5.38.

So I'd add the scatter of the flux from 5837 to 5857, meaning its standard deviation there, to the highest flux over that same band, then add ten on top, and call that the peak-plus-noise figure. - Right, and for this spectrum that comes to 16.1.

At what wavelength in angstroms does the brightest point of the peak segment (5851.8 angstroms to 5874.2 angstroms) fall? 5868.0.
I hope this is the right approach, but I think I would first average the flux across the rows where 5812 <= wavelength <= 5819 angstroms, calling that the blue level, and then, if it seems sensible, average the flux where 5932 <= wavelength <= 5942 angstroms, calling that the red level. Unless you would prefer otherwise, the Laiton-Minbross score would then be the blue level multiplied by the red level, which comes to 32.6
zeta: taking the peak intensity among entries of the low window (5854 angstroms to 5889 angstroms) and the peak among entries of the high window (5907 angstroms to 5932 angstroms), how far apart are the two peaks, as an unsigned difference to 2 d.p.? 0.20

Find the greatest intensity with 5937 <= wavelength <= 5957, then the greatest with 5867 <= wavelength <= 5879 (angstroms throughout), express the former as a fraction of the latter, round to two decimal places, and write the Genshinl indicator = 1.03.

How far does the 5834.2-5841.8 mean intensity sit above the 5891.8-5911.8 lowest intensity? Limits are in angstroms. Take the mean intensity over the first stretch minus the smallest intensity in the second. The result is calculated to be 1.47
